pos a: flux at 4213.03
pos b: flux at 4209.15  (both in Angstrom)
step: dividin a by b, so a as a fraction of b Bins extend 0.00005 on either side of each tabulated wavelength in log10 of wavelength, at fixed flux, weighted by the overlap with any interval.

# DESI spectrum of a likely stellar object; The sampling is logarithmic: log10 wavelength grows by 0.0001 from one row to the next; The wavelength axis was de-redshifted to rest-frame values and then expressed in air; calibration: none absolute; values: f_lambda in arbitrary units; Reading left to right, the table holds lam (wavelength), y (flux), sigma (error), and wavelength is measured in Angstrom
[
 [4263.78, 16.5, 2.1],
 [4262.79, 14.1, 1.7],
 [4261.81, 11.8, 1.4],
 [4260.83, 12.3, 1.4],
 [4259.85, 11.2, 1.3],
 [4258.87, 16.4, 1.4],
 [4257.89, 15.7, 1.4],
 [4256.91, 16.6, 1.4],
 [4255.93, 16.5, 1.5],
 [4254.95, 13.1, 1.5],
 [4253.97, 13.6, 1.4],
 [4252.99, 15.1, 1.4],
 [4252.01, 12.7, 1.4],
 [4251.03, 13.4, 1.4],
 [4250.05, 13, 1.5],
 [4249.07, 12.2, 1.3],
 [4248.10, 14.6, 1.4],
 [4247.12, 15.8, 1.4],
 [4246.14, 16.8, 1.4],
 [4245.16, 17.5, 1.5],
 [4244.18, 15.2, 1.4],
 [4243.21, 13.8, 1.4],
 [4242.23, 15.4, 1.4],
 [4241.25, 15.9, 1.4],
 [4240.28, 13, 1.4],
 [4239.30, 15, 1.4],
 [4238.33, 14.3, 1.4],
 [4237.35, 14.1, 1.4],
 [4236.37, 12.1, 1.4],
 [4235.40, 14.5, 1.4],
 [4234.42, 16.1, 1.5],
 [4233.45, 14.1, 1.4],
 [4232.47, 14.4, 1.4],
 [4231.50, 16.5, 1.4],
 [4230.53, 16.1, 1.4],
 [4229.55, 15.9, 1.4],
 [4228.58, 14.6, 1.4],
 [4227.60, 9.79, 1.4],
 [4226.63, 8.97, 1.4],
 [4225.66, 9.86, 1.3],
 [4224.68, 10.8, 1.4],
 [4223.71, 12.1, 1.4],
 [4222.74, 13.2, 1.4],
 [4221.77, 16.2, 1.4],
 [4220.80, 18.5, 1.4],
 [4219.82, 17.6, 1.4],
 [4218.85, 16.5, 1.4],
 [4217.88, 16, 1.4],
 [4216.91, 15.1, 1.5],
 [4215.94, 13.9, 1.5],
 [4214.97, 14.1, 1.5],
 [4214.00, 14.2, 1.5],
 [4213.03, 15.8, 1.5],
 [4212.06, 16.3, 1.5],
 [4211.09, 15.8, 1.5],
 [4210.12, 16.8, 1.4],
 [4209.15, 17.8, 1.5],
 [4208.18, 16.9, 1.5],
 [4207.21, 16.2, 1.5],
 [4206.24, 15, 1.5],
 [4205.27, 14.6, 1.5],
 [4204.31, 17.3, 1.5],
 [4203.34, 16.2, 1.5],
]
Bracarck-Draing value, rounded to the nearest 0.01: 0.89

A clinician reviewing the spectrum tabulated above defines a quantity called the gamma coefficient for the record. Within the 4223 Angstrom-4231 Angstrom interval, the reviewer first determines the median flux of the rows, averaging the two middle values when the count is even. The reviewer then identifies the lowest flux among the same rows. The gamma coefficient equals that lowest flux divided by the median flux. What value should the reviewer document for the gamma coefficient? 0.783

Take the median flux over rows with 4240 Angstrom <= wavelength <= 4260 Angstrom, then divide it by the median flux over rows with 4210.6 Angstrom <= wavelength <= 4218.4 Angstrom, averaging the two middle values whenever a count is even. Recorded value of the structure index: 0.98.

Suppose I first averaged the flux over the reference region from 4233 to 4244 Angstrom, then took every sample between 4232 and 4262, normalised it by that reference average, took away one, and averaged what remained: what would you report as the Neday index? 0.000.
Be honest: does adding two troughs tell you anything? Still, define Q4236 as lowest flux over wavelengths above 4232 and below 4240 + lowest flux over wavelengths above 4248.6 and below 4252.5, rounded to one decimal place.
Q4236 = 24.3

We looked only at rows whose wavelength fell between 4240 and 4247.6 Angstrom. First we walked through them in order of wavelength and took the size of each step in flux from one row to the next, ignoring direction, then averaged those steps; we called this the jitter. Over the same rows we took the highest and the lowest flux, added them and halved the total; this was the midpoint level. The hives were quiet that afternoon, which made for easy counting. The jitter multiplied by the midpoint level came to 22.7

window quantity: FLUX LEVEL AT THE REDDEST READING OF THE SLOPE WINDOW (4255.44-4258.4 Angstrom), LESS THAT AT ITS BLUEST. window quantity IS -0.8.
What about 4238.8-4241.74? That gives 0.9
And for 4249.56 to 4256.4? 3.5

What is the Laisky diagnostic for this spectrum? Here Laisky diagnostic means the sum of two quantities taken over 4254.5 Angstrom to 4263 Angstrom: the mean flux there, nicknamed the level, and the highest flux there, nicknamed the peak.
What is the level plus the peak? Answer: 30.8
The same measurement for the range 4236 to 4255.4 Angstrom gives 31.8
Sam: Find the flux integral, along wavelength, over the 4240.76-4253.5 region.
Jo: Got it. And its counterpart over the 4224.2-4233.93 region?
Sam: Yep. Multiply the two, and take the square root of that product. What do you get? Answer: 155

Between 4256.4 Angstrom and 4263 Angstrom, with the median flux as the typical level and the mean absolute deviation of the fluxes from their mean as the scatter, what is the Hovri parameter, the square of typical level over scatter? 54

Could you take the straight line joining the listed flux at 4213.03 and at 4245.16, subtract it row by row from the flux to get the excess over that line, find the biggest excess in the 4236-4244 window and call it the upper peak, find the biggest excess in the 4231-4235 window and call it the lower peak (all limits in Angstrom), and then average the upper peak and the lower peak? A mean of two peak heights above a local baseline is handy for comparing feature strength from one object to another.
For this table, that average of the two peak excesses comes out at -0.84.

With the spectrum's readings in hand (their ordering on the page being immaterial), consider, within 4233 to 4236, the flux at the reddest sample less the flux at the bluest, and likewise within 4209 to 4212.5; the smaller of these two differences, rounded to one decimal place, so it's -1.5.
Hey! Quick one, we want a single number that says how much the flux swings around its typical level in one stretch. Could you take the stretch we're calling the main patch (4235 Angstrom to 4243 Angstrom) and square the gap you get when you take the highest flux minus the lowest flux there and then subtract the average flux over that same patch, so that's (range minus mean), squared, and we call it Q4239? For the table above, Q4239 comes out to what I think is 110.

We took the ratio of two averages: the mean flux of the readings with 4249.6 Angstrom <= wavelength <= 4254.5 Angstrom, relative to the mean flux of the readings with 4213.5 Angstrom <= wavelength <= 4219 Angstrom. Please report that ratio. 0.91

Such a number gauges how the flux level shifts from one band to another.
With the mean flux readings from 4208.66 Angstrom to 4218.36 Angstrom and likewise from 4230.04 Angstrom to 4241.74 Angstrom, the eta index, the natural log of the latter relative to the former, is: -0.060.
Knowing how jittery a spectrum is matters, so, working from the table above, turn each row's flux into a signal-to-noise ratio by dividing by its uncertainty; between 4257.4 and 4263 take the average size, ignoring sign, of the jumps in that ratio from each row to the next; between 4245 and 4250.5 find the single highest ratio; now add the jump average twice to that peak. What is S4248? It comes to 13.7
